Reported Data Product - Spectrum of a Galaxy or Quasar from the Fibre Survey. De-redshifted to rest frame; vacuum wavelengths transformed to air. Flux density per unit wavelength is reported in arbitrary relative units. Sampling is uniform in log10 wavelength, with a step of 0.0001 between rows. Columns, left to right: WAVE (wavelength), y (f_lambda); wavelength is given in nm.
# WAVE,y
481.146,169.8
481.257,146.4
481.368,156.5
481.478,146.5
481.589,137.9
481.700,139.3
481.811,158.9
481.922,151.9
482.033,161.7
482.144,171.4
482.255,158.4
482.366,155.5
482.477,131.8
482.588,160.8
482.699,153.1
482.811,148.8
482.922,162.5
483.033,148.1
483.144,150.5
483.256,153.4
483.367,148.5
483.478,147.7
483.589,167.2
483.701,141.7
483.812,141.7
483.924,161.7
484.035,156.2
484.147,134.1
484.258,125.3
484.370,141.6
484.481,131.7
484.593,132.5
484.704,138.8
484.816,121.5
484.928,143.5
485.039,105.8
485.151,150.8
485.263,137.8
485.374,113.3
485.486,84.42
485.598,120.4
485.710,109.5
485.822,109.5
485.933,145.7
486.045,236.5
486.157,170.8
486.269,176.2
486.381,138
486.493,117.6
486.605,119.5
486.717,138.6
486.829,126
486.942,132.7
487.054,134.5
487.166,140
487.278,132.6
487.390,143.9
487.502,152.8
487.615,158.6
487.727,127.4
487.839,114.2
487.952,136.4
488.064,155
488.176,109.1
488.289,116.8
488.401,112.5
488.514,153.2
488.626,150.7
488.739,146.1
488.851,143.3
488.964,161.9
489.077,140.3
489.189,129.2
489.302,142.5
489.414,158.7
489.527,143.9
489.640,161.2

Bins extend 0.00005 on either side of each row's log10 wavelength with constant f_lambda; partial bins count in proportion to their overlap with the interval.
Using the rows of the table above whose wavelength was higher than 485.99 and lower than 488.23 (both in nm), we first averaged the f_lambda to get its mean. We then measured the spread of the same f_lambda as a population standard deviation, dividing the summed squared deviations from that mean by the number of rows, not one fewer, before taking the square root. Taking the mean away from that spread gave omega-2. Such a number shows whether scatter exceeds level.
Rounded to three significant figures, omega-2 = -115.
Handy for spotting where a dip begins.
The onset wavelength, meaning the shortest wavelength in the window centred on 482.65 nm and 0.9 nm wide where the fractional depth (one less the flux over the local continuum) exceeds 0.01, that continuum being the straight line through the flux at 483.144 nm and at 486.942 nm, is 482.477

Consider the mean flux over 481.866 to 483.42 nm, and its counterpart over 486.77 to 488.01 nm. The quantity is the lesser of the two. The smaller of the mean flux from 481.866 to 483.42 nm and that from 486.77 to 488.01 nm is 136.3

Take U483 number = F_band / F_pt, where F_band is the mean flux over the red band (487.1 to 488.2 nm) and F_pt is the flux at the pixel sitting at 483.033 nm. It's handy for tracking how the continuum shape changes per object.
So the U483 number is 0.93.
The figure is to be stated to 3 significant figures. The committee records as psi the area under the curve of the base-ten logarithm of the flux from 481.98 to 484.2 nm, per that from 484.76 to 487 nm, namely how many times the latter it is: 1.02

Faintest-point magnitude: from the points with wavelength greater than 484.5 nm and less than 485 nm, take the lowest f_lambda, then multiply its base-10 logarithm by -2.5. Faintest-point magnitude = -5.21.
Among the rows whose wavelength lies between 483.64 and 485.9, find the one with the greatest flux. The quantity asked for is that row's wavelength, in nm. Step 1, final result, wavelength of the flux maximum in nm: 483.924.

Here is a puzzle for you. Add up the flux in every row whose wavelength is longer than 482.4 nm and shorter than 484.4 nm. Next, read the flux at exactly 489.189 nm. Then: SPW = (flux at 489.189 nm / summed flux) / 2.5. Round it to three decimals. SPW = 0.019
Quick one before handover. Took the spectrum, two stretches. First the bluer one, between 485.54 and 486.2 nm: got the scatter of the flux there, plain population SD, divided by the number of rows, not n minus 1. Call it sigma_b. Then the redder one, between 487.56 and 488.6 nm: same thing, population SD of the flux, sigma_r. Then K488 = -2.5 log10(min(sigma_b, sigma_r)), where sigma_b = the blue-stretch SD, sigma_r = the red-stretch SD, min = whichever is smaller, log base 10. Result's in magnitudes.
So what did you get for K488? -3.2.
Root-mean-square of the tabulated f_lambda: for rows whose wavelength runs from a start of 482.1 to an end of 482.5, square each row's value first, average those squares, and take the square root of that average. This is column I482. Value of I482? 155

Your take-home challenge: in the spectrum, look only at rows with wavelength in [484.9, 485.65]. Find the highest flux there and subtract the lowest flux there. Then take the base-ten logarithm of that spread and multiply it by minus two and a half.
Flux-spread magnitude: -4.6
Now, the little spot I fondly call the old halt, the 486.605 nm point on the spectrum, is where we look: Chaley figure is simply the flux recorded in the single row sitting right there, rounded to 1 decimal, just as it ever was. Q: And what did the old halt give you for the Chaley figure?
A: 119.5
